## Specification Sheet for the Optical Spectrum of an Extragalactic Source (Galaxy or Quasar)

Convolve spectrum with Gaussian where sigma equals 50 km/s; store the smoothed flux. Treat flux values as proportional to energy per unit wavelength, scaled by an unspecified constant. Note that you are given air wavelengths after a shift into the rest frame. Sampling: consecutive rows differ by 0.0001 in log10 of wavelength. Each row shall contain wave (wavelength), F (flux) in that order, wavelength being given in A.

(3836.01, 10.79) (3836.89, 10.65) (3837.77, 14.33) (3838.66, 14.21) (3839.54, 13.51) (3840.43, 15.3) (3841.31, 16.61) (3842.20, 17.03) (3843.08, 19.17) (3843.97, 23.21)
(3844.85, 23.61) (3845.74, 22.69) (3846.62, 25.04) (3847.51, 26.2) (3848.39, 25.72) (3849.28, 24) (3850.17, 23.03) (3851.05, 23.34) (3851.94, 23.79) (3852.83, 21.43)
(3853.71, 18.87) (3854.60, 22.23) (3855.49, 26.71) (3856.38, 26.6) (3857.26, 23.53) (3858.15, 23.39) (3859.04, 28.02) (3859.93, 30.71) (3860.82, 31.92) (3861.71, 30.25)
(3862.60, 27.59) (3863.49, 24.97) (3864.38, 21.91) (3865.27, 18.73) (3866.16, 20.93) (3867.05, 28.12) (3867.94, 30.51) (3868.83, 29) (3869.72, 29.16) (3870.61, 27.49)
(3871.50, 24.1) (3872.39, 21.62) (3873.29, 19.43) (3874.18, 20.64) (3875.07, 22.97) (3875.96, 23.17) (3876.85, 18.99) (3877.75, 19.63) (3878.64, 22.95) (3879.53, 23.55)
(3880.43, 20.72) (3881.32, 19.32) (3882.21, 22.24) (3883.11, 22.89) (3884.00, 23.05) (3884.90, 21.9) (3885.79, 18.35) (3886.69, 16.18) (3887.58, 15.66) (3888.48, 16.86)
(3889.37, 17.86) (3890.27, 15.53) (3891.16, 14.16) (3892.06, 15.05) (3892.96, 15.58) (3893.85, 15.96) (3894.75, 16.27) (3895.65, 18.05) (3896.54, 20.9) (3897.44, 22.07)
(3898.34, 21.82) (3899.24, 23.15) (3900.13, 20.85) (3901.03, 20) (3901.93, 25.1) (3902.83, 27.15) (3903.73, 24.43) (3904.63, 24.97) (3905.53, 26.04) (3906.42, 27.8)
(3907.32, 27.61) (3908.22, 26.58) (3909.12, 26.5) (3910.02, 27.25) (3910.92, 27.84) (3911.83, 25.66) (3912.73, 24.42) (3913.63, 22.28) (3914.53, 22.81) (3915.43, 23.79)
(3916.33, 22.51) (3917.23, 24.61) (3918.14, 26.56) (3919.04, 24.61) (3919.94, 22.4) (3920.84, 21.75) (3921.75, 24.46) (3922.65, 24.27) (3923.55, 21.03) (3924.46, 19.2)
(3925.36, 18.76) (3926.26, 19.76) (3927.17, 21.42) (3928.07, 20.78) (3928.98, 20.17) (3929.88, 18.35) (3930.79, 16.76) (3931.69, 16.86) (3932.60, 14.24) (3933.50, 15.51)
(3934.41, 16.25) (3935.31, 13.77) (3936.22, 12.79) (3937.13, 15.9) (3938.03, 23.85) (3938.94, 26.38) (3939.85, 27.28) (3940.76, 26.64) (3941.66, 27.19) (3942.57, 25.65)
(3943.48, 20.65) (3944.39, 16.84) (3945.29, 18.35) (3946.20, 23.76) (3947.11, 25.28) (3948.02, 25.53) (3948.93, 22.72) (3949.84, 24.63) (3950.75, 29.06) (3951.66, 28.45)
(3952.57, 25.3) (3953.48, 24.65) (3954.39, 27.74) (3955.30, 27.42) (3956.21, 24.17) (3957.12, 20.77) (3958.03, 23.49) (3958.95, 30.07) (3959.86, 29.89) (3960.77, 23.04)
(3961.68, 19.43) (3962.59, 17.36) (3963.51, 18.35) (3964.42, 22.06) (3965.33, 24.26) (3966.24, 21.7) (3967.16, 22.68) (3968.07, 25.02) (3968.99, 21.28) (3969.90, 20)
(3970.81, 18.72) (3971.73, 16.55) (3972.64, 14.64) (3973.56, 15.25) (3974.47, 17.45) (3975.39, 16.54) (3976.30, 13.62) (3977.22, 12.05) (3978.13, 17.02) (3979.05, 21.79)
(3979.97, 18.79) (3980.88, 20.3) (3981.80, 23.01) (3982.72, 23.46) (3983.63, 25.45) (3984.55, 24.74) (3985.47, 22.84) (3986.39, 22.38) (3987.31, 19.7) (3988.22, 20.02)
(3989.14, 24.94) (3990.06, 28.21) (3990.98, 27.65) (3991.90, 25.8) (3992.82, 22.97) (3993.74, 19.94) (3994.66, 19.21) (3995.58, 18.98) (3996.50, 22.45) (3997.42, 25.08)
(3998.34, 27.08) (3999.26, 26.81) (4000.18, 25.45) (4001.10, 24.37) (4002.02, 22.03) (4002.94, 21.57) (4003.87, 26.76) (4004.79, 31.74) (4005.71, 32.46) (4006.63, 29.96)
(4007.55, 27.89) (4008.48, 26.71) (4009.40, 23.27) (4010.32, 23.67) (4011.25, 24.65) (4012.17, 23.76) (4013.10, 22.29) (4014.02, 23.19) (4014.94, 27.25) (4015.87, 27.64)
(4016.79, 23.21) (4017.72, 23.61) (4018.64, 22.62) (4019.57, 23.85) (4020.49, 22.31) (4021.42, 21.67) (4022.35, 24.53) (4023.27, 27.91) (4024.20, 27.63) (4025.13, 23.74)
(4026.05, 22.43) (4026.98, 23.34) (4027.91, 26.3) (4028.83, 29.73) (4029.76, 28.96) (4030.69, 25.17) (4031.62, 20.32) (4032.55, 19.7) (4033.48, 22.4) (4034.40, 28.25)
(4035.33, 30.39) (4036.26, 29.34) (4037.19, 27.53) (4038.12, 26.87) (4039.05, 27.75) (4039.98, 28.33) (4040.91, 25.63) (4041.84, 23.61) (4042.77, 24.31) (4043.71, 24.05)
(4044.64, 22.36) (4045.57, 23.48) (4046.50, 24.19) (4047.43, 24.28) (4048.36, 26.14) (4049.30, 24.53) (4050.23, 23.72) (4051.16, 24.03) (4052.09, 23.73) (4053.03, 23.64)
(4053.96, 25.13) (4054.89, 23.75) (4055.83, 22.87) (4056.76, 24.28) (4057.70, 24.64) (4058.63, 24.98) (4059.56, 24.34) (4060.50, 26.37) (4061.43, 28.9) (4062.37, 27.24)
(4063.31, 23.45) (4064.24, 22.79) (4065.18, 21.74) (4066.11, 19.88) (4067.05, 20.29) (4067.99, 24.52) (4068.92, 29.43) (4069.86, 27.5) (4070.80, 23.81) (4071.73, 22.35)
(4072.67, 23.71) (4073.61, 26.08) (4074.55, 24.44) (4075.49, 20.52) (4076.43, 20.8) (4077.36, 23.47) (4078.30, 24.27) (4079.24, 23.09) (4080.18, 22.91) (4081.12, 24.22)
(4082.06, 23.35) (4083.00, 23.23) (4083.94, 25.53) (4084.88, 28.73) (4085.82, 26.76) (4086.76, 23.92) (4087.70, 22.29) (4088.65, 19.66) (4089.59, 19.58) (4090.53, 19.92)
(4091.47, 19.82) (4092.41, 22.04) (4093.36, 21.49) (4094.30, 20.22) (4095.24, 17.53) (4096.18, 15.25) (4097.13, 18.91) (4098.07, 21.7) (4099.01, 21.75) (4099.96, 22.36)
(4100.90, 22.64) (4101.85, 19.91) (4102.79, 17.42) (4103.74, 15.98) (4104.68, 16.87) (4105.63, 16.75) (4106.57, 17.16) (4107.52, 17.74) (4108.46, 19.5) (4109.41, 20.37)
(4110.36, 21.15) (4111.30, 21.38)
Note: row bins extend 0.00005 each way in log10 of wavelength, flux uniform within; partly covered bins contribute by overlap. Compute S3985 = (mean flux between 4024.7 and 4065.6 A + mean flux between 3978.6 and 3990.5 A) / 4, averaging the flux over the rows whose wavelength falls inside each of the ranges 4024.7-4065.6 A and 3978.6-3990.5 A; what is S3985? 11.9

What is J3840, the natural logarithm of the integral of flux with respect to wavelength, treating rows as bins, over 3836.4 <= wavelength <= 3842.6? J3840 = 4.50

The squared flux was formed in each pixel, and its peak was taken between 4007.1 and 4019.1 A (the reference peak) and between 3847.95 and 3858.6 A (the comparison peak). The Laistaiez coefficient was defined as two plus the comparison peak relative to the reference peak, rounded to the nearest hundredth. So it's 2.92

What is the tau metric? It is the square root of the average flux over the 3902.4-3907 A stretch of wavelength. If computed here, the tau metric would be 5.1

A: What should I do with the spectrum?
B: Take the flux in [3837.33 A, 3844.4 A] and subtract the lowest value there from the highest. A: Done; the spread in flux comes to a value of 10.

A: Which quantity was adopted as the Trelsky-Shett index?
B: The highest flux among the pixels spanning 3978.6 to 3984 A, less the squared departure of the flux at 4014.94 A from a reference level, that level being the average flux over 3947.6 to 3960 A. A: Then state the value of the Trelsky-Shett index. 24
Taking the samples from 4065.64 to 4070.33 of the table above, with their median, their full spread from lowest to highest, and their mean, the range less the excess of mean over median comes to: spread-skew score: 9.7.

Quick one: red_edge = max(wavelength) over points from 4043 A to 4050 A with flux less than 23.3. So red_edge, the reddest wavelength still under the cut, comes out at 4044.64 A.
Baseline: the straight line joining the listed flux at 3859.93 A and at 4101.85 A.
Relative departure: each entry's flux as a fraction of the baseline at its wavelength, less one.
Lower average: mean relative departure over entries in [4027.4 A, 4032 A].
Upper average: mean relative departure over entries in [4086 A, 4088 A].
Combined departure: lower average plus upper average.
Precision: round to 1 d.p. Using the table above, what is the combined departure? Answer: 0.3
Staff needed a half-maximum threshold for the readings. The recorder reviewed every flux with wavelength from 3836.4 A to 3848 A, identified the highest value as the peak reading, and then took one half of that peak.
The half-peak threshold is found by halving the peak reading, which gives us 13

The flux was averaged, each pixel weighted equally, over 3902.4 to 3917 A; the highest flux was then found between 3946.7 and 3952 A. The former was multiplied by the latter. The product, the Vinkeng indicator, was 740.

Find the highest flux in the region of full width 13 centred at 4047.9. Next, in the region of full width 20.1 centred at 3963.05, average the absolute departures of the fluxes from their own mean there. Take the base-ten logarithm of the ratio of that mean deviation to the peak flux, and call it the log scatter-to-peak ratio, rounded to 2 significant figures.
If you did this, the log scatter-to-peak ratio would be -0.90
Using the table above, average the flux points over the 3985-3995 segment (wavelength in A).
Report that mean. 23.1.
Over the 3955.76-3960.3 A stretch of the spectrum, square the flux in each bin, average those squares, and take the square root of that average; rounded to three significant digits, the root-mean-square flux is 25.9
